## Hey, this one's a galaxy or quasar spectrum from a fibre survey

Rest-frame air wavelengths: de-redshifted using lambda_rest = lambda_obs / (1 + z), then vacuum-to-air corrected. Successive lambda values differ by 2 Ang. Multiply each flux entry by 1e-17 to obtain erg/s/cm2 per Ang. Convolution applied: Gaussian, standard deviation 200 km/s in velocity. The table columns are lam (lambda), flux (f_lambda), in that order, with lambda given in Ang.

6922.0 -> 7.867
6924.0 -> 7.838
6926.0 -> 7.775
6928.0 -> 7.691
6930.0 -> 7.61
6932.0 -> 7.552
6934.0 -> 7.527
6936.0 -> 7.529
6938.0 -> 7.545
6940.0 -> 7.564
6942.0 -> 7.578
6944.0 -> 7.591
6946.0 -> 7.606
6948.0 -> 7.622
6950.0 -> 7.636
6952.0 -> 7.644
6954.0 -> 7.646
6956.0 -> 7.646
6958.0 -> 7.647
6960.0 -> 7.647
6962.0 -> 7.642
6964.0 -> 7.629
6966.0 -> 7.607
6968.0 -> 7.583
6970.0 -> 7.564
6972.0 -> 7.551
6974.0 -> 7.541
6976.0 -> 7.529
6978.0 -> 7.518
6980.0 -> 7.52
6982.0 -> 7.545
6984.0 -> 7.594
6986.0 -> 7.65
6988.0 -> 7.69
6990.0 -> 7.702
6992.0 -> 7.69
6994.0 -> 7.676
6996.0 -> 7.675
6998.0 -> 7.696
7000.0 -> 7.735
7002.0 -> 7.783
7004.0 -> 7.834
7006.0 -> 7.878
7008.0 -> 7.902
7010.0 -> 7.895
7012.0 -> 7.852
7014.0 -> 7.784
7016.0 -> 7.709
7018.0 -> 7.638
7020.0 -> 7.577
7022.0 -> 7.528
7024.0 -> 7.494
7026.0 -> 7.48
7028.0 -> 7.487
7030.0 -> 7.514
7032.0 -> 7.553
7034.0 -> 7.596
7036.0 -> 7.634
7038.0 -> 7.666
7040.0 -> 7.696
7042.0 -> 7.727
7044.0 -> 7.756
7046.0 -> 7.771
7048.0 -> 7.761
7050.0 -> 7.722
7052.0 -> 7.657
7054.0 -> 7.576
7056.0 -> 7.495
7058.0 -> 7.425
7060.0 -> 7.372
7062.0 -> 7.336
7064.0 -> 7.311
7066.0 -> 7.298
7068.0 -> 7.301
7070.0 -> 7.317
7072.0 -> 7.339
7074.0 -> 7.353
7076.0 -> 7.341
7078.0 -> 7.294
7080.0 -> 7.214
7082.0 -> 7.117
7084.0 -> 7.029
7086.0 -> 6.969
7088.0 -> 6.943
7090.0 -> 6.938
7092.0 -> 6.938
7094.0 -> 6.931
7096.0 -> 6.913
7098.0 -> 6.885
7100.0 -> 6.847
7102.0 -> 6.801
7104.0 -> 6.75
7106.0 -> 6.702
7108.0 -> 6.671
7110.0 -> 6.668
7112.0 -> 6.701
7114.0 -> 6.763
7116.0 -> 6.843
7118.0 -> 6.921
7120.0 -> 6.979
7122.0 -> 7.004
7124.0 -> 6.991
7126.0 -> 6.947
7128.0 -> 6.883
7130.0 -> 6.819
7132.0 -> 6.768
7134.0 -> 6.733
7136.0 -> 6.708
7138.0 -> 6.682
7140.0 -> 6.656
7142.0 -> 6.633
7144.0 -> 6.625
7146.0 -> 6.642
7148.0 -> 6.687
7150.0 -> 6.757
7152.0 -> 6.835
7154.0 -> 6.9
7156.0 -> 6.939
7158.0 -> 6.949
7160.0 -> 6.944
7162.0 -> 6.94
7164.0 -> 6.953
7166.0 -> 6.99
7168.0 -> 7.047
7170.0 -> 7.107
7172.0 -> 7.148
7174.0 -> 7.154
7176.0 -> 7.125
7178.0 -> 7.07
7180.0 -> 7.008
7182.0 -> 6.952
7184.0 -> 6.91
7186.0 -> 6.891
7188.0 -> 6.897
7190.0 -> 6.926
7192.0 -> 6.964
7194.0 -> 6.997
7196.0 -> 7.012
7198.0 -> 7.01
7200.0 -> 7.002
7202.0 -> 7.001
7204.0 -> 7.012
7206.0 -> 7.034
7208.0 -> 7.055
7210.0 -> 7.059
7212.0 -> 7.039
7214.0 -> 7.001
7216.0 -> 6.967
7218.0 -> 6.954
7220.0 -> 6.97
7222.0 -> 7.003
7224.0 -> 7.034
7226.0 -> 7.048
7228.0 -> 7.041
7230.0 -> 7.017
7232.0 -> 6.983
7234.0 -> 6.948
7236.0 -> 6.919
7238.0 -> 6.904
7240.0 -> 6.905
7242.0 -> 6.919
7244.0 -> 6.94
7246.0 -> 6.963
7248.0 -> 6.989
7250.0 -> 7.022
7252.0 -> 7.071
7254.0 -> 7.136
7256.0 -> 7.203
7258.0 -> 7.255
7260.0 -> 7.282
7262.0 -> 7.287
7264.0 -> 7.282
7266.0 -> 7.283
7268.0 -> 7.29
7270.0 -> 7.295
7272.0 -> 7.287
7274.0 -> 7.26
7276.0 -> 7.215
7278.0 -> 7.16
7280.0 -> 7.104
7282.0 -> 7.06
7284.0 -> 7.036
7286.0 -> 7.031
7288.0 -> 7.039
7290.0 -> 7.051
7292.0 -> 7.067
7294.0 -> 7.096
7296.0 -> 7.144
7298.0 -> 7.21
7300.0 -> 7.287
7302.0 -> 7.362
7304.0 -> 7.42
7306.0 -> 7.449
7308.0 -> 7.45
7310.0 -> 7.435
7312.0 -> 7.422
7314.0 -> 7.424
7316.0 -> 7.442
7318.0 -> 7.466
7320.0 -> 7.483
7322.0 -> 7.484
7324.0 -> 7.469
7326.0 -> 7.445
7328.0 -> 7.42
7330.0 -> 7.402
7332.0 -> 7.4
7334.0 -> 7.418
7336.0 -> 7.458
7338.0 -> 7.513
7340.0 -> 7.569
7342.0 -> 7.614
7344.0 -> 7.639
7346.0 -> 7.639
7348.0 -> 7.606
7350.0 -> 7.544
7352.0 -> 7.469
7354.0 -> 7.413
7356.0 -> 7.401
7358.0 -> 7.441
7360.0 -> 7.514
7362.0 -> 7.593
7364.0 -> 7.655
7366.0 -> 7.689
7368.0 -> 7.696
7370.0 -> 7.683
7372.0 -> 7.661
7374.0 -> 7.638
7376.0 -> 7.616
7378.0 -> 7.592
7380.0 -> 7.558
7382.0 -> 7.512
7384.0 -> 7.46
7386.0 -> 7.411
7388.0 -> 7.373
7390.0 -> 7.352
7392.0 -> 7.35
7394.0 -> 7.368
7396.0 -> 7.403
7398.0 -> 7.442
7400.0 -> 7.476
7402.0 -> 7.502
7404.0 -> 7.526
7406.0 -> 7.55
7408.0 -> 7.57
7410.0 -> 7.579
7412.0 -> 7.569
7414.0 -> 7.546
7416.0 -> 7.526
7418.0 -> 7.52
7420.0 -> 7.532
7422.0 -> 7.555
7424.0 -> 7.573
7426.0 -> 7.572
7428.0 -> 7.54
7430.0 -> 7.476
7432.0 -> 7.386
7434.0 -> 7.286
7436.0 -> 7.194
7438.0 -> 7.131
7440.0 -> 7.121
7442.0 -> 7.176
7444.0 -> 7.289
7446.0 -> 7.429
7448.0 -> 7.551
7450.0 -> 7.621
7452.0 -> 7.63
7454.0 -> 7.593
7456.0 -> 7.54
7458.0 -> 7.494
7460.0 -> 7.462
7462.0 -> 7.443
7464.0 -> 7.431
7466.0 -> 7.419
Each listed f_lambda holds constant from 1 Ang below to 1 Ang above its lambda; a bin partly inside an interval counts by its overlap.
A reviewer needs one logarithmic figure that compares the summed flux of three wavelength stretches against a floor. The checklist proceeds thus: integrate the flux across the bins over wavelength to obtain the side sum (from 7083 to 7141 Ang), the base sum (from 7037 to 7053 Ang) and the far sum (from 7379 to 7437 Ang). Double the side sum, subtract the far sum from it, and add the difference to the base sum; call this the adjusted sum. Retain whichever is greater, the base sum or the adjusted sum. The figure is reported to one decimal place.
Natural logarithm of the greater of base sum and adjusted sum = 6.2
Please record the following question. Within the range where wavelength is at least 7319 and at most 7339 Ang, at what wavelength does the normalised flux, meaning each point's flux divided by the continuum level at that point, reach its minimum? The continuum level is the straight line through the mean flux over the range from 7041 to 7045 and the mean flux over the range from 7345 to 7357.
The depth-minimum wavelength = 7332.0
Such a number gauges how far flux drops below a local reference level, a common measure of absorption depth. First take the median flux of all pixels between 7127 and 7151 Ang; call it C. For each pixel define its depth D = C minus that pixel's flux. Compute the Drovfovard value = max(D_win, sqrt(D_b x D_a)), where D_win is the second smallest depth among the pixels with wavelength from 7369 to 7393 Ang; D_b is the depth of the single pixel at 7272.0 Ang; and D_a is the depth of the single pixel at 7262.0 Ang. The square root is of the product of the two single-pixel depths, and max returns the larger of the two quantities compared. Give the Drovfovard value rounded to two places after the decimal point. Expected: 0.59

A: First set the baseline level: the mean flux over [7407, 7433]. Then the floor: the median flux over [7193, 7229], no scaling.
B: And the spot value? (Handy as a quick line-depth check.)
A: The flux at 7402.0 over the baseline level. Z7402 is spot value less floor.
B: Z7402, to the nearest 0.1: -6.0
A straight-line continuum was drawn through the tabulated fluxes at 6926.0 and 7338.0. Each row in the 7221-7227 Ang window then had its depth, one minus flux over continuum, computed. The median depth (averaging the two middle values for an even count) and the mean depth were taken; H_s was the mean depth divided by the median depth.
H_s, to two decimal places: 1.01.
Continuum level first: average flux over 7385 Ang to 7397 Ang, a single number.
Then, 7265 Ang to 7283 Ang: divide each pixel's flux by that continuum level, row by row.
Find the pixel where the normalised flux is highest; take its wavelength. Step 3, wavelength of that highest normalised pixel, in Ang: 7270.0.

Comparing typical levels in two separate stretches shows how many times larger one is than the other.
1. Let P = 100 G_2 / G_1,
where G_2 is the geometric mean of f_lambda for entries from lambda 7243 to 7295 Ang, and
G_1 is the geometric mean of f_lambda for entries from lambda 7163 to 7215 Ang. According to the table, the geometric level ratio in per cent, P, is 101.8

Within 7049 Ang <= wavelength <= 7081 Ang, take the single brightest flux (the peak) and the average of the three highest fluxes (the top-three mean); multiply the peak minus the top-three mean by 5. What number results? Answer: 0.35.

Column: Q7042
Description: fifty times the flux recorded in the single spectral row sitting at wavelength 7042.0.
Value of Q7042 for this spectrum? 386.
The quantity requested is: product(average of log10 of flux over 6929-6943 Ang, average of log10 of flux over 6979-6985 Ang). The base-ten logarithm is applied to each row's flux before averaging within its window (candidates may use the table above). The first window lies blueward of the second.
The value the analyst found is 0.77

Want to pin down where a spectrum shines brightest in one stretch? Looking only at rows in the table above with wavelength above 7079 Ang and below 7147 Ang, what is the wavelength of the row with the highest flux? 7080.0 Ang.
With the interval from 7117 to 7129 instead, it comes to 7122.0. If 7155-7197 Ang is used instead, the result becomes 7174.0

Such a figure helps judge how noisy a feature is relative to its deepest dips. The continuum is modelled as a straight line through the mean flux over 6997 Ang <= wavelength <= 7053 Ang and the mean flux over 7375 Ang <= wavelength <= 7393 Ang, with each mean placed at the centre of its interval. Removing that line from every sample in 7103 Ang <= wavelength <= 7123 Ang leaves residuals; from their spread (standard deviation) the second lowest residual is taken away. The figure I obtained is 1.1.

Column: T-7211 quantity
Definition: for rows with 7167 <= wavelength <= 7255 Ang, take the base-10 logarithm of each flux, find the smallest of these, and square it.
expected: 0.70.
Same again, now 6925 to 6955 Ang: 0.77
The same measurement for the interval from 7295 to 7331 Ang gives 0.73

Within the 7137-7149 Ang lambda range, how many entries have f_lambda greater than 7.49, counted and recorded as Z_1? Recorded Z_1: 0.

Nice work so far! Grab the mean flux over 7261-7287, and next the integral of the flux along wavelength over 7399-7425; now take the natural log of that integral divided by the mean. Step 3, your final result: 3.30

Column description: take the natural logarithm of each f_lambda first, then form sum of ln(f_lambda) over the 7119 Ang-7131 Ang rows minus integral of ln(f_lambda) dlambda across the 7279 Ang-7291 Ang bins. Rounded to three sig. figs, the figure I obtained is -11.8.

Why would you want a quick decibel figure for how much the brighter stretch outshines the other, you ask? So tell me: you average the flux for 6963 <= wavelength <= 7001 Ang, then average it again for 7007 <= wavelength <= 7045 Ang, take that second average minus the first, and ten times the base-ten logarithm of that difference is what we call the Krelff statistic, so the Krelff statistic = -13.8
